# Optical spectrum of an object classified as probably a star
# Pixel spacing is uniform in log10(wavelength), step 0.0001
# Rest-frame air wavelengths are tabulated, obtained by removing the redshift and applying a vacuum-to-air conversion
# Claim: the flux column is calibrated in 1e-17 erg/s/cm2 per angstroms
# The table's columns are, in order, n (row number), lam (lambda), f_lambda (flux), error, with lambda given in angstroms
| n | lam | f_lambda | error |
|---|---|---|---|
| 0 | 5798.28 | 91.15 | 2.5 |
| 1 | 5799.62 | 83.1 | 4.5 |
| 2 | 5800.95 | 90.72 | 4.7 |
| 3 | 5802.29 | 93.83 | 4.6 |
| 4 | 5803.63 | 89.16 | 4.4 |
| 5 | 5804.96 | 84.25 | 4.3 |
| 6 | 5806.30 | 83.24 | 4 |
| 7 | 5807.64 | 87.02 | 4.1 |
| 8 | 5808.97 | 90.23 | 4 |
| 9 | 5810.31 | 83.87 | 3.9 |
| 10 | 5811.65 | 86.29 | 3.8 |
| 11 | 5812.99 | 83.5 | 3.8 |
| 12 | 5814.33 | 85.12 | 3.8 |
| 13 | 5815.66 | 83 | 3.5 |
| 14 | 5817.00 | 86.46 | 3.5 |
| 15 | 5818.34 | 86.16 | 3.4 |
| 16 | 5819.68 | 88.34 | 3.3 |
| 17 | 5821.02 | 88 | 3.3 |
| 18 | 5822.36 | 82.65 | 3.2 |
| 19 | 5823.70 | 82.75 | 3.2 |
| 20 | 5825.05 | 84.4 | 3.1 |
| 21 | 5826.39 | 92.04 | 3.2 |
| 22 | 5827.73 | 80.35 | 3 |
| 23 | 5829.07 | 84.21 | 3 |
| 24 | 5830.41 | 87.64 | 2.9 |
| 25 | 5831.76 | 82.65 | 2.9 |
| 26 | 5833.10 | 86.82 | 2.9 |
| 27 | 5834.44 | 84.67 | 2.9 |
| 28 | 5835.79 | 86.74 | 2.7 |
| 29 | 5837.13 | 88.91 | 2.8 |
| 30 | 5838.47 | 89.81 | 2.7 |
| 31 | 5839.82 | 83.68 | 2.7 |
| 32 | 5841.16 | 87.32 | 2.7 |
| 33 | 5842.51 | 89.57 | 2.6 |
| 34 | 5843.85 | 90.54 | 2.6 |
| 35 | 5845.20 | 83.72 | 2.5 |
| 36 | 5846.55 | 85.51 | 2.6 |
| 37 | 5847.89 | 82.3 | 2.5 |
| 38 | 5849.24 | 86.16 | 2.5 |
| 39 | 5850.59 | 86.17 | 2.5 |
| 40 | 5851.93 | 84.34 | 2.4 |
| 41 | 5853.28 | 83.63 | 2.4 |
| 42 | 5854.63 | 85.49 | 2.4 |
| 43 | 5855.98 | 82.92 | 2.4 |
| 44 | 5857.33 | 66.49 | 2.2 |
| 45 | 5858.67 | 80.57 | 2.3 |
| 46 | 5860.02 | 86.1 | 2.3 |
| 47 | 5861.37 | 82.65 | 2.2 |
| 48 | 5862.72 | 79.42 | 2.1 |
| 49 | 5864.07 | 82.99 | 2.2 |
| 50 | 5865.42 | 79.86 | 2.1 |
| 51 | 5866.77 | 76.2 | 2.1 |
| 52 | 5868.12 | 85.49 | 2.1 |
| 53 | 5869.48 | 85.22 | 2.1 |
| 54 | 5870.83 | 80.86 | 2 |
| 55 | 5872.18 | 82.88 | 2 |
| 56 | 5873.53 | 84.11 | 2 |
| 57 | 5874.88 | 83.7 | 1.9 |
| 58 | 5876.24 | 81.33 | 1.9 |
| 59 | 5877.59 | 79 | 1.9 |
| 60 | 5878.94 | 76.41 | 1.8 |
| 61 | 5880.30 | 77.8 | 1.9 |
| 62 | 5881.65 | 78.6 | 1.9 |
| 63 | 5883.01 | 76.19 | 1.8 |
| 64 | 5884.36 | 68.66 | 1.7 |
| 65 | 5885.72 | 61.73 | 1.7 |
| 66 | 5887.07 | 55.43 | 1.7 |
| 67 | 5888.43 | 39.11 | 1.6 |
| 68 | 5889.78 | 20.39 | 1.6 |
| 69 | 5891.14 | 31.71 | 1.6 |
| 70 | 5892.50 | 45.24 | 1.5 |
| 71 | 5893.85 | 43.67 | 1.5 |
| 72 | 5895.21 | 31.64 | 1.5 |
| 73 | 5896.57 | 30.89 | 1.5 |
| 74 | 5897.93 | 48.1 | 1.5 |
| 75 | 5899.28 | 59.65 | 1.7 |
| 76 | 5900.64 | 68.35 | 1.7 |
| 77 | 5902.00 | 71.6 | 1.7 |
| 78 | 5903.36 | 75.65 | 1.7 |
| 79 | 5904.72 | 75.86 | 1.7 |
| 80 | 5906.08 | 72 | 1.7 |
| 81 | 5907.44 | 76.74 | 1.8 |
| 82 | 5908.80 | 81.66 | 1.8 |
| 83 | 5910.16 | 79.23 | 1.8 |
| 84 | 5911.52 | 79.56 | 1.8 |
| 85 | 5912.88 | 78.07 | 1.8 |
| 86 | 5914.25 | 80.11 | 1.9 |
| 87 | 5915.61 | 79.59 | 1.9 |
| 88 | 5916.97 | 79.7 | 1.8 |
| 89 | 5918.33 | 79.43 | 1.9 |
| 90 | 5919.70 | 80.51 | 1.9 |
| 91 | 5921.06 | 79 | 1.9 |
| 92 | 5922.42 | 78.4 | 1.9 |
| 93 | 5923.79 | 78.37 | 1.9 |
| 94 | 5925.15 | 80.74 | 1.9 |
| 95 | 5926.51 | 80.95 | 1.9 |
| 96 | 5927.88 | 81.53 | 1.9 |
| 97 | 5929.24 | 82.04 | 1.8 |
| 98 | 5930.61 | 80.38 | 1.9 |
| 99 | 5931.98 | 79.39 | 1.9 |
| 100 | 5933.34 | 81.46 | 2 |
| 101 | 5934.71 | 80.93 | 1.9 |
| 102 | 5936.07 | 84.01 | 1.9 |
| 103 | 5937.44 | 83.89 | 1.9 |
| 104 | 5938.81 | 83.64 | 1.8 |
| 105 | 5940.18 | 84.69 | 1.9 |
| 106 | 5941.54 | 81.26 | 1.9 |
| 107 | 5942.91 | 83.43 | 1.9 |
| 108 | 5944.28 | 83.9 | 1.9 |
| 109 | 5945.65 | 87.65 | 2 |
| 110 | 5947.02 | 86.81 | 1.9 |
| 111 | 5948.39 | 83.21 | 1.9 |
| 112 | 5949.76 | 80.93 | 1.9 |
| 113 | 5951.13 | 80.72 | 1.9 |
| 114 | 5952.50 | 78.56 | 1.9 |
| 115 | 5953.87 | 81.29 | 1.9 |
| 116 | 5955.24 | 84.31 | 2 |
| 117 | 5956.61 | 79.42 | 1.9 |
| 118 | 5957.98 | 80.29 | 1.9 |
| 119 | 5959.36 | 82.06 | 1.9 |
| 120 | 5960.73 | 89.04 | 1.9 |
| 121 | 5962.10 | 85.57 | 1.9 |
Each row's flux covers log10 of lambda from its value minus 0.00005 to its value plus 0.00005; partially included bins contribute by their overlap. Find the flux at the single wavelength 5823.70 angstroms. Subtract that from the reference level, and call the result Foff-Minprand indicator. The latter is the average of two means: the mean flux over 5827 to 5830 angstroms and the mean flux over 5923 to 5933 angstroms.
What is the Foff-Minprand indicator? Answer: -1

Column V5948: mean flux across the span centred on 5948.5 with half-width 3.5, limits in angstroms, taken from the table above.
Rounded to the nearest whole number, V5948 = 84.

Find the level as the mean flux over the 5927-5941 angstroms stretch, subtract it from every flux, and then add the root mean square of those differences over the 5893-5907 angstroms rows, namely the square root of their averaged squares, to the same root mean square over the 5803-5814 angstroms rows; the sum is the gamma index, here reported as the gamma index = 34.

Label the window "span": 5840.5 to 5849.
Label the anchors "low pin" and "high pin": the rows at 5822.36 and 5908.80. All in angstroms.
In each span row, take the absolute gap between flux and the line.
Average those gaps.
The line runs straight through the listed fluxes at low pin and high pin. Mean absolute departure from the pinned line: 4.1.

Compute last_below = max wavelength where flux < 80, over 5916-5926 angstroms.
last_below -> 5923.79 angstroms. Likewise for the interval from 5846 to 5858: 5857.33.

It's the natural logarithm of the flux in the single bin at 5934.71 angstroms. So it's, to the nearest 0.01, 4.39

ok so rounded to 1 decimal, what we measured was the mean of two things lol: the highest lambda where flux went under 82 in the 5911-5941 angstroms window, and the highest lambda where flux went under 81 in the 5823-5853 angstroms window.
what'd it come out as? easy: 5881.2 angstroms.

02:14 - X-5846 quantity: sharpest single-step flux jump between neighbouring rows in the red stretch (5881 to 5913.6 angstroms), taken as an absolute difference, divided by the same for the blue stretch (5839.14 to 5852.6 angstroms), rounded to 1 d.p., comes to 2.7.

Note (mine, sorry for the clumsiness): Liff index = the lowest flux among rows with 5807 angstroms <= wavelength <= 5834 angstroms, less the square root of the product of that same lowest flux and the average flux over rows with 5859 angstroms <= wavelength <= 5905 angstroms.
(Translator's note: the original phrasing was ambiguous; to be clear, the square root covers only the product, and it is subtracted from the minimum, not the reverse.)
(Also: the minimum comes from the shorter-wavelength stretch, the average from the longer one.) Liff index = 7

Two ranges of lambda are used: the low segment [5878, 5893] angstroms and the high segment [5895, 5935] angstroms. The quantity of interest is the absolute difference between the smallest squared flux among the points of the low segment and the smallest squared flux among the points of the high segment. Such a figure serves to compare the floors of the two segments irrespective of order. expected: 538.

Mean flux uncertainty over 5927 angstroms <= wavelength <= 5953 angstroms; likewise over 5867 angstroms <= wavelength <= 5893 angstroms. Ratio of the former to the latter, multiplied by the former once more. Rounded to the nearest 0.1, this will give 2.0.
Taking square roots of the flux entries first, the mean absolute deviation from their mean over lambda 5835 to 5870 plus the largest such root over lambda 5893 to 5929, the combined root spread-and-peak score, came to 9.2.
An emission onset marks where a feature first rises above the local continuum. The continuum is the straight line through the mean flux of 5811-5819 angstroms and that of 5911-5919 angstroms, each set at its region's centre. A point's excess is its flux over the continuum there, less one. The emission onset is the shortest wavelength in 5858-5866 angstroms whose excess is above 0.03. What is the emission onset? 5860.02 angstroms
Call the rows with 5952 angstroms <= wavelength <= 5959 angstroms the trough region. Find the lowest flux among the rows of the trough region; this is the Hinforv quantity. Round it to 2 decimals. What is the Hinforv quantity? 78.56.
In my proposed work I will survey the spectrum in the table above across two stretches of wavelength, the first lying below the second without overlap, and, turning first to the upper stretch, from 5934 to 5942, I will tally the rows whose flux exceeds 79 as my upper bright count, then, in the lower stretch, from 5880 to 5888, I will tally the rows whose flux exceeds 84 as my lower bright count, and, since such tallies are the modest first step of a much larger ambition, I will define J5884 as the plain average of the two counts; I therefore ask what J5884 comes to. 3.0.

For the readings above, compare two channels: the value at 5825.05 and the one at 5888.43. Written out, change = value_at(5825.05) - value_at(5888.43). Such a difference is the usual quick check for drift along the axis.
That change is 45.3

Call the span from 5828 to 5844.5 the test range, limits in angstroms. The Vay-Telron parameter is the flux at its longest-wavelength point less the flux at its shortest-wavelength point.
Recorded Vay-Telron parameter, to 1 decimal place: 6.3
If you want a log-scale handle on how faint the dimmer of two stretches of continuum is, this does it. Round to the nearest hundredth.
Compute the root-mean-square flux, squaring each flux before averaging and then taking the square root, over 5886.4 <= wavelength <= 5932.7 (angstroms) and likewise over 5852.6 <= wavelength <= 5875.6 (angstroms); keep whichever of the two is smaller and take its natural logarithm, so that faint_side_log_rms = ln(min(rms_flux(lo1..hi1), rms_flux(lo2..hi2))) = 4.24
